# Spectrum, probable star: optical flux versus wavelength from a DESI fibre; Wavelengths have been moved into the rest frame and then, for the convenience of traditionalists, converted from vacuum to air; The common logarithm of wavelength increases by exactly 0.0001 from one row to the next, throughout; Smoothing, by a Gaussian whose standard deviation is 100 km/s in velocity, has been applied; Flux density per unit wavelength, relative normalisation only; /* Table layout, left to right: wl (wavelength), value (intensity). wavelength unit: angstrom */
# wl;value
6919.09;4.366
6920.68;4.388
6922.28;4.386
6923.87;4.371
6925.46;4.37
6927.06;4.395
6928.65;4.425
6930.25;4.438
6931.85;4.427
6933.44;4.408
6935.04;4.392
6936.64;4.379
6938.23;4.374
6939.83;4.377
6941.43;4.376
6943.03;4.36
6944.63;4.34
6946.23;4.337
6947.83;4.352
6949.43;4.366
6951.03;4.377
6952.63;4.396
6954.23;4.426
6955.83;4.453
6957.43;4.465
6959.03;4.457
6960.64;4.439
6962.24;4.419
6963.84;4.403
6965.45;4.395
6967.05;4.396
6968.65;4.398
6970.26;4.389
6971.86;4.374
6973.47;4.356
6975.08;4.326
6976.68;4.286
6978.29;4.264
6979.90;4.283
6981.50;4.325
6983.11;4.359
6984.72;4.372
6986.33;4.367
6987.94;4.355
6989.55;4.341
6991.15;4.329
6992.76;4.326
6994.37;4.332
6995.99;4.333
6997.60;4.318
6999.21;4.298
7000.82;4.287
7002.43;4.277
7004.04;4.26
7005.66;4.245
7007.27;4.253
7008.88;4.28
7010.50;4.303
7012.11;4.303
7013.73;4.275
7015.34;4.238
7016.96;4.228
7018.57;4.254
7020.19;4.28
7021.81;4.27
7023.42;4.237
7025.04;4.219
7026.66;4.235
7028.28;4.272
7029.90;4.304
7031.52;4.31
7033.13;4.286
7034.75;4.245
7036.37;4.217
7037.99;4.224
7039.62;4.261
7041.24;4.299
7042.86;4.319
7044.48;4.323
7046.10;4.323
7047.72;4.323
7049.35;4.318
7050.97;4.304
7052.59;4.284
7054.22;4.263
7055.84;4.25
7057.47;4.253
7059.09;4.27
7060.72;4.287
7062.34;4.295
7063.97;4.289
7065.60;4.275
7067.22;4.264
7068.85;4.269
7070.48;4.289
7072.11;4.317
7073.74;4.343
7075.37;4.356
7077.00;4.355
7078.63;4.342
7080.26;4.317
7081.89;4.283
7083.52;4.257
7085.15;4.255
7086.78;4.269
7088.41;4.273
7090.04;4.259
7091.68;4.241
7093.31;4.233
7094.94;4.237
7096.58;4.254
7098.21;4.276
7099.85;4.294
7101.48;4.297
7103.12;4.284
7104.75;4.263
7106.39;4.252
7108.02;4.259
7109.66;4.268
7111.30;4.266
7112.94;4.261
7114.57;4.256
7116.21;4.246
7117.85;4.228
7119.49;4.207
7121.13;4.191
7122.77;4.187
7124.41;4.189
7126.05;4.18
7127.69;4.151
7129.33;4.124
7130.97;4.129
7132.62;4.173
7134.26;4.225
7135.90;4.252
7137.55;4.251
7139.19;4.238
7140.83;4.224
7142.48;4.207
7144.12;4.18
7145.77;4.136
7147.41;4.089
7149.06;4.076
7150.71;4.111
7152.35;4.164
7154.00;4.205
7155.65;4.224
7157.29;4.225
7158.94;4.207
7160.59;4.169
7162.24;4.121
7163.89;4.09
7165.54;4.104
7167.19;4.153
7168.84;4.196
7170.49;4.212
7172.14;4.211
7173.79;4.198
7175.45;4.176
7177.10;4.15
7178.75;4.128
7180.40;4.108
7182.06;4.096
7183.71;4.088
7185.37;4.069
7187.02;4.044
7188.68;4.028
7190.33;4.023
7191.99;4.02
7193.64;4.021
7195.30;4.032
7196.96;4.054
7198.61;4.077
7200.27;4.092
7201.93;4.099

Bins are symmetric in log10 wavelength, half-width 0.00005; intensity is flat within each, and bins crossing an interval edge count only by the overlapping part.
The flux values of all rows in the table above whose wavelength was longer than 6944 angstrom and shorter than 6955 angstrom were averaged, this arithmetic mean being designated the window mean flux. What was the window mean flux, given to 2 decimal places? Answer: 4.37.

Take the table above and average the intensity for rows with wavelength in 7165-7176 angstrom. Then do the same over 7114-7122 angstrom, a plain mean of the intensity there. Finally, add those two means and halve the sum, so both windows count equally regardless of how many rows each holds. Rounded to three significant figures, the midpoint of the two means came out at 4.20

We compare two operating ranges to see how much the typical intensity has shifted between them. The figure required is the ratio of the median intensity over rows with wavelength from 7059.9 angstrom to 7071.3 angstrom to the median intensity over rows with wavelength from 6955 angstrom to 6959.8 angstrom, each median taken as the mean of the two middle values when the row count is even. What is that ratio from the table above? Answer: 0.96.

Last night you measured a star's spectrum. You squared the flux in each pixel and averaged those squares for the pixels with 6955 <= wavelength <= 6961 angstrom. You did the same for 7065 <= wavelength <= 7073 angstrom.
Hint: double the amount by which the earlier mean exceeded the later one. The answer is 3.0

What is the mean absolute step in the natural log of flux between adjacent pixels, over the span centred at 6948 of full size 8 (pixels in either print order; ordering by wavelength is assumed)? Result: 0.0025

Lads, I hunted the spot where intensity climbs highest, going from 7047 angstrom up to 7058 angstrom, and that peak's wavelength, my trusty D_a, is 7047.72 angstrom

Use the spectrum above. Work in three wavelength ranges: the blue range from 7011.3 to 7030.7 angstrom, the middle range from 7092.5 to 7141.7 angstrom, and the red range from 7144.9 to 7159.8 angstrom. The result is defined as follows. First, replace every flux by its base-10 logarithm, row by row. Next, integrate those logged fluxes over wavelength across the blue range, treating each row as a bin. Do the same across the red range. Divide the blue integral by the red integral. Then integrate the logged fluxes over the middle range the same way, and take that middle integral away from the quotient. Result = -29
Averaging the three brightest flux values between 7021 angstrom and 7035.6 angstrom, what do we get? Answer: 4.30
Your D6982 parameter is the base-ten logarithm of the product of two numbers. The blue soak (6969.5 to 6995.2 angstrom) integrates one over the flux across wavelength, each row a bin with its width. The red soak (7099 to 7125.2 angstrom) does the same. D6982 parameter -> 1.56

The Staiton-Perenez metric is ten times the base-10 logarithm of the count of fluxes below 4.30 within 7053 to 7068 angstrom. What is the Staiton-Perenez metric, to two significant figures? 9.5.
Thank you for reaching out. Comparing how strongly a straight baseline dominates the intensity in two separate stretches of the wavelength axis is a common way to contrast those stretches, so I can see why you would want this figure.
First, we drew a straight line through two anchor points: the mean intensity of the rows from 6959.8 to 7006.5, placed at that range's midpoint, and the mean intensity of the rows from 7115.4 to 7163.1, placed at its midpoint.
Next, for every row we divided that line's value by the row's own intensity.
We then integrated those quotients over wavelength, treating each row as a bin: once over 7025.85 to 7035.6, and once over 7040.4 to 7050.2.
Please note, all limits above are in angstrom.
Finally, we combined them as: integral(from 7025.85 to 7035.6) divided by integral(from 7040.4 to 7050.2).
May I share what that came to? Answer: 1.01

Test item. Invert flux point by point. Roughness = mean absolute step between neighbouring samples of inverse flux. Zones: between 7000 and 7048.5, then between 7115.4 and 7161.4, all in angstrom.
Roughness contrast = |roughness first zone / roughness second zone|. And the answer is 0.81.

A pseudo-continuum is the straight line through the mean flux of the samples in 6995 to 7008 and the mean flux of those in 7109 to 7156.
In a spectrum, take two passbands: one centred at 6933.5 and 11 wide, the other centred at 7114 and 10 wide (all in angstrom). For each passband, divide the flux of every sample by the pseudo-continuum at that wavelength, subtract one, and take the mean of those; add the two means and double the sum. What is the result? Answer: 0.057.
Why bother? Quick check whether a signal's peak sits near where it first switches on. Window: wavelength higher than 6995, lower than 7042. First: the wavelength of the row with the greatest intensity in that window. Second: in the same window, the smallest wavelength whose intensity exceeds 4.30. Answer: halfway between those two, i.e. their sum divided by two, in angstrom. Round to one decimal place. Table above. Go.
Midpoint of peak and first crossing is 6996.0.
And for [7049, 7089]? 7062.4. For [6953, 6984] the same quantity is 6955.8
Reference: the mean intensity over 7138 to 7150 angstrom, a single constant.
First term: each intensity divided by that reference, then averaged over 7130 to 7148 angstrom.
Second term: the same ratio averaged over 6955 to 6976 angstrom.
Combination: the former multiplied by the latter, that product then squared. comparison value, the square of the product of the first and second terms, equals 1.13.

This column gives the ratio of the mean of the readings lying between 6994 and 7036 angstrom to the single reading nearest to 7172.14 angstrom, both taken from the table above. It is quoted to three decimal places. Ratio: 1.015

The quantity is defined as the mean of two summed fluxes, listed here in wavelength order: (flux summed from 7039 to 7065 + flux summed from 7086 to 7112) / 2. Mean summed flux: 68.4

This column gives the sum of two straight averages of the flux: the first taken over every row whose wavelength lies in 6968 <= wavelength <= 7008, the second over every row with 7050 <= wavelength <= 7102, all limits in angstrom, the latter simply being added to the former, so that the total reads 8.60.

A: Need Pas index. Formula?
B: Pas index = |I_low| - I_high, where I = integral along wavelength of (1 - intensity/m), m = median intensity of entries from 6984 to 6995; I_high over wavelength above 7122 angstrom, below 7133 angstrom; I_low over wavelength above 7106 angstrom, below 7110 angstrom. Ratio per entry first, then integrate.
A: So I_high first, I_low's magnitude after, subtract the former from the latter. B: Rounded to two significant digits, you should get -0.38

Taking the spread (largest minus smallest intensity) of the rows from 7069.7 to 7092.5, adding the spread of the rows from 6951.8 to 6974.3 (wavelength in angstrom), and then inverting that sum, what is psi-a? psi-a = 4.5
